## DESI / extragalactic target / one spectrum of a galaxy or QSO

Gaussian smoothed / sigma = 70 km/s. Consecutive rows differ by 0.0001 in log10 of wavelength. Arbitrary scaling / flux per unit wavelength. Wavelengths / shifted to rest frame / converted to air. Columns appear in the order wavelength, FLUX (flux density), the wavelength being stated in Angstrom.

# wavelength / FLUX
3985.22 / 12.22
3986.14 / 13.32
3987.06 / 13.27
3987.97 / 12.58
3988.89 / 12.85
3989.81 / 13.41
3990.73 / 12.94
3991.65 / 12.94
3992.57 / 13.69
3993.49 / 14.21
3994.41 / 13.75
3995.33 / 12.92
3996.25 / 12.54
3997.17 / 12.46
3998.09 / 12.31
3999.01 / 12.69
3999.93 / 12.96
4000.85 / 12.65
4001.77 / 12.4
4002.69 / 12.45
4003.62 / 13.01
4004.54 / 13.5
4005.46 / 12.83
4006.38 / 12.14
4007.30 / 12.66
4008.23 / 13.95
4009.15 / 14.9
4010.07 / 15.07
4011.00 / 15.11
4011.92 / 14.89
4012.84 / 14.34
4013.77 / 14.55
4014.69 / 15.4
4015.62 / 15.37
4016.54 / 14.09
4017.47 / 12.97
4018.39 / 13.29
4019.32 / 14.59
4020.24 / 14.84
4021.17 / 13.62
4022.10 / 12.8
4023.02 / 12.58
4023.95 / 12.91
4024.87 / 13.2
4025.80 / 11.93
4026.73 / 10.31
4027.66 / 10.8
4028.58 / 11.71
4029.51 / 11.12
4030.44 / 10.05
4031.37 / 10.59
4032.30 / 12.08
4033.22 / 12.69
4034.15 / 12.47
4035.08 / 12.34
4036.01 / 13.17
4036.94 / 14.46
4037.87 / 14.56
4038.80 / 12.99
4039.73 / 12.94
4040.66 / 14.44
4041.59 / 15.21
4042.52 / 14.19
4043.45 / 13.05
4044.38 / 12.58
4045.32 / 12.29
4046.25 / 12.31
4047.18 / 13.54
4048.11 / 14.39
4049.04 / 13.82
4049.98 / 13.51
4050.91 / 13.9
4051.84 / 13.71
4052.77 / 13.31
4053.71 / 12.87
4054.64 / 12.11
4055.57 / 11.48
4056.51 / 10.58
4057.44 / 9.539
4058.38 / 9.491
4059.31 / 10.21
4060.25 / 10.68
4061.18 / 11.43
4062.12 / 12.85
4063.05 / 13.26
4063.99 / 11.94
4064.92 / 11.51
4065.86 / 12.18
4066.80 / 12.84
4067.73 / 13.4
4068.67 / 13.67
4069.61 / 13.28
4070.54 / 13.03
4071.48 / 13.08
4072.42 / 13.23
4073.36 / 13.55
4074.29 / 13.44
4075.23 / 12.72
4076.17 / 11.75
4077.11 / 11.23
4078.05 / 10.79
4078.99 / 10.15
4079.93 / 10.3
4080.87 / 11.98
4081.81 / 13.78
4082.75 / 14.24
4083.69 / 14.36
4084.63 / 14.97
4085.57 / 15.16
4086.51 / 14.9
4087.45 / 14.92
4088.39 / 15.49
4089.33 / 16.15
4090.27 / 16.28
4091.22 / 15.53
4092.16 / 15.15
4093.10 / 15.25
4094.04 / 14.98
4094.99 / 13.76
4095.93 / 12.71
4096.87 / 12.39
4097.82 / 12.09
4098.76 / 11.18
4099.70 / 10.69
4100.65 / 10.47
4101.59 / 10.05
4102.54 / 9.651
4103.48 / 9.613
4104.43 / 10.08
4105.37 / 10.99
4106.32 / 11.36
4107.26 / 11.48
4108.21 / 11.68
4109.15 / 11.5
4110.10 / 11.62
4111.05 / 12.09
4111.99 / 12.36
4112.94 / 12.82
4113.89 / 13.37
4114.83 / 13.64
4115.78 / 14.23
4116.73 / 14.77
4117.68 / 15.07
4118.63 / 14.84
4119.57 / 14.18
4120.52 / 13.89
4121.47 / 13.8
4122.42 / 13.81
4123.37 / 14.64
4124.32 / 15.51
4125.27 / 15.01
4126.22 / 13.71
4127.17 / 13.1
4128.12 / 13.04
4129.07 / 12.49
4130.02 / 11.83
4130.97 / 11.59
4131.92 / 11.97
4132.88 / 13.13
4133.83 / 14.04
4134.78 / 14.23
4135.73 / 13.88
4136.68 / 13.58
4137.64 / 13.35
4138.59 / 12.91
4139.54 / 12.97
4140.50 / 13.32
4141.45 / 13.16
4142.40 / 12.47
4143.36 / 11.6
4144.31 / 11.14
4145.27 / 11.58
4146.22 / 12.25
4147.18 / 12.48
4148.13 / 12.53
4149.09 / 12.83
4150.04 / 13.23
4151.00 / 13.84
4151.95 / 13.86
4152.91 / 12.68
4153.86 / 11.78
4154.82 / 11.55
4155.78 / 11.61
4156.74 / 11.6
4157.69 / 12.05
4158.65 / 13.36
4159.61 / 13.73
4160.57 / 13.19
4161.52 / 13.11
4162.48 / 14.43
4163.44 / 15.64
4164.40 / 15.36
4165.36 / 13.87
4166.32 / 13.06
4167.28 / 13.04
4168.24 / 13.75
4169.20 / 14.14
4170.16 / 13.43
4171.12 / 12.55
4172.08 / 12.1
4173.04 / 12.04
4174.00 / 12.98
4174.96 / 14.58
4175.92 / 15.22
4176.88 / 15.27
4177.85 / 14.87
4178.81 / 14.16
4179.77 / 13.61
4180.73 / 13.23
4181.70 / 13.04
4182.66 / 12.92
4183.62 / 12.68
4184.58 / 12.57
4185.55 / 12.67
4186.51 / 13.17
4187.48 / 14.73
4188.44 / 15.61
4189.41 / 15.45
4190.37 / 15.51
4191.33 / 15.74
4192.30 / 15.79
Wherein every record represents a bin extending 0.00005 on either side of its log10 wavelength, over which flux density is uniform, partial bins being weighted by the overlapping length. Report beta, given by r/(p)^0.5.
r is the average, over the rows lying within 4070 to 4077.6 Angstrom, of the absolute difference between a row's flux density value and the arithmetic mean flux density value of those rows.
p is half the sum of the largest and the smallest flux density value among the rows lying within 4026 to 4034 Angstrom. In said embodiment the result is 0.19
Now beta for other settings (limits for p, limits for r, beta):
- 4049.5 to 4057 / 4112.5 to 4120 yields 0.18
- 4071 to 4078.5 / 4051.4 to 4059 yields 0.39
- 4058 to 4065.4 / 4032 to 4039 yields 0.22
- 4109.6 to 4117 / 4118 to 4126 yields 0.15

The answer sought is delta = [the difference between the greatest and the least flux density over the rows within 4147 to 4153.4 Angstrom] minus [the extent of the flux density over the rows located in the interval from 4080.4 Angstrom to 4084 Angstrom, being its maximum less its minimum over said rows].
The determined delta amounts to -1.0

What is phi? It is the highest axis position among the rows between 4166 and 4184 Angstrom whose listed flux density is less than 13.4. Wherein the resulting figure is 4183.62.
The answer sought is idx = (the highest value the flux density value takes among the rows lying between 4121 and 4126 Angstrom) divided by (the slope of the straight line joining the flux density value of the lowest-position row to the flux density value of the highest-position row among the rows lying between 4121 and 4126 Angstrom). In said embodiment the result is 49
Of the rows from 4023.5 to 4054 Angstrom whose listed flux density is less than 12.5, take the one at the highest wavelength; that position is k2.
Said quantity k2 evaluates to 4046.25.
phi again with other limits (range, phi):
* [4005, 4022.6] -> 4022.10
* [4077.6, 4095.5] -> 4080.87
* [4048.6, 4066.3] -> 4065.86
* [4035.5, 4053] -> 4052.77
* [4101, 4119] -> 4113.89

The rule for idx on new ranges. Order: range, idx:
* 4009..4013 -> -100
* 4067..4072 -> -160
